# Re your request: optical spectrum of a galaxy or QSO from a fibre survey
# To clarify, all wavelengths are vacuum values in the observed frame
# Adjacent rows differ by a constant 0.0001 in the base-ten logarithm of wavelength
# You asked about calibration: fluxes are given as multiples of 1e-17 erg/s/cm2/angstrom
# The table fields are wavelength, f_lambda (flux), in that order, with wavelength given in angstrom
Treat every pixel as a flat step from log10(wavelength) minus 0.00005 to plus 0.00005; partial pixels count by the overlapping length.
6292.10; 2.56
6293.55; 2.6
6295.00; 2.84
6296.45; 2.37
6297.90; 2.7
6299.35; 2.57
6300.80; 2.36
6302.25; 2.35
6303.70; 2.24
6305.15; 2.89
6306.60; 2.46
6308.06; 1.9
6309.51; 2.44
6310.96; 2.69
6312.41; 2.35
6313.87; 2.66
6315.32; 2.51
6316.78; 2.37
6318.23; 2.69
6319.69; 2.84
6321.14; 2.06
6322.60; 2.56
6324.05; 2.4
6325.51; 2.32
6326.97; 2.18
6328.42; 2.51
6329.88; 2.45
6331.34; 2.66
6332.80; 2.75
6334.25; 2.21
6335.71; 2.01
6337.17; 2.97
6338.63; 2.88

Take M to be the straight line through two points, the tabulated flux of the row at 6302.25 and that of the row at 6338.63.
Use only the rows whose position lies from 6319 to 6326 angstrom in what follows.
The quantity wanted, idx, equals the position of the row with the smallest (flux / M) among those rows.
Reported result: 6321.14 angstrom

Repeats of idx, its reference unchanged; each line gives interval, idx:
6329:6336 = 6335.71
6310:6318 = 6316.78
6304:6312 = 6308.06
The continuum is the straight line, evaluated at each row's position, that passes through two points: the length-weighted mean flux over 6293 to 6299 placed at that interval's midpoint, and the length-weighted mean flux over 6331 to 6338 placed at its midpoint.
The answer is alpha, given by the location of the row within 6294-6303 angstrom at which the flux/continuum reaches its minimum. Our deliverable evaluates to 6302.25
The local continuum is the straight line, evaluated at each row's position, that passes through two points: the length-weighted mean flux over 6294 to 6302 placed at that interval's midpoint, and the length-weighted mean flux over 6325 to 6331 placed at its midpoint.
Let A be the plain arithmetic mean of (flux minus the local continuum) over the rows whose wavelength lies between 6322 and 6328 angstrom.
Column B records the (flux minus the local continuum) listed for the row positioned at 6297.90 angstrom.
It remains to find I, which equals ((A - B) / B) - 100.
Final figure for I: -101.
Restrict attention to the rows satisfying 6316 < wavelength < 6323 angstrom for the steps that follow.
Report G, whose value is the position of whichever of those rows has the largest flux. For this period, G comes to 6319.69 angstrom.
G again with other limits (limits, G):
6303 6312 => 6305.15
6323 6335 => 6332.80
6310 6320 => 6319.69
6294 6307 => 6305.15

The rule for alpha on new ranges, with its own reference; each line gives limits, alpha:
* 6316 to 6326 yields 6321.14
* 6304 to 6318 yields 6308.06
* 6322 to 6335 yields 6326.97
